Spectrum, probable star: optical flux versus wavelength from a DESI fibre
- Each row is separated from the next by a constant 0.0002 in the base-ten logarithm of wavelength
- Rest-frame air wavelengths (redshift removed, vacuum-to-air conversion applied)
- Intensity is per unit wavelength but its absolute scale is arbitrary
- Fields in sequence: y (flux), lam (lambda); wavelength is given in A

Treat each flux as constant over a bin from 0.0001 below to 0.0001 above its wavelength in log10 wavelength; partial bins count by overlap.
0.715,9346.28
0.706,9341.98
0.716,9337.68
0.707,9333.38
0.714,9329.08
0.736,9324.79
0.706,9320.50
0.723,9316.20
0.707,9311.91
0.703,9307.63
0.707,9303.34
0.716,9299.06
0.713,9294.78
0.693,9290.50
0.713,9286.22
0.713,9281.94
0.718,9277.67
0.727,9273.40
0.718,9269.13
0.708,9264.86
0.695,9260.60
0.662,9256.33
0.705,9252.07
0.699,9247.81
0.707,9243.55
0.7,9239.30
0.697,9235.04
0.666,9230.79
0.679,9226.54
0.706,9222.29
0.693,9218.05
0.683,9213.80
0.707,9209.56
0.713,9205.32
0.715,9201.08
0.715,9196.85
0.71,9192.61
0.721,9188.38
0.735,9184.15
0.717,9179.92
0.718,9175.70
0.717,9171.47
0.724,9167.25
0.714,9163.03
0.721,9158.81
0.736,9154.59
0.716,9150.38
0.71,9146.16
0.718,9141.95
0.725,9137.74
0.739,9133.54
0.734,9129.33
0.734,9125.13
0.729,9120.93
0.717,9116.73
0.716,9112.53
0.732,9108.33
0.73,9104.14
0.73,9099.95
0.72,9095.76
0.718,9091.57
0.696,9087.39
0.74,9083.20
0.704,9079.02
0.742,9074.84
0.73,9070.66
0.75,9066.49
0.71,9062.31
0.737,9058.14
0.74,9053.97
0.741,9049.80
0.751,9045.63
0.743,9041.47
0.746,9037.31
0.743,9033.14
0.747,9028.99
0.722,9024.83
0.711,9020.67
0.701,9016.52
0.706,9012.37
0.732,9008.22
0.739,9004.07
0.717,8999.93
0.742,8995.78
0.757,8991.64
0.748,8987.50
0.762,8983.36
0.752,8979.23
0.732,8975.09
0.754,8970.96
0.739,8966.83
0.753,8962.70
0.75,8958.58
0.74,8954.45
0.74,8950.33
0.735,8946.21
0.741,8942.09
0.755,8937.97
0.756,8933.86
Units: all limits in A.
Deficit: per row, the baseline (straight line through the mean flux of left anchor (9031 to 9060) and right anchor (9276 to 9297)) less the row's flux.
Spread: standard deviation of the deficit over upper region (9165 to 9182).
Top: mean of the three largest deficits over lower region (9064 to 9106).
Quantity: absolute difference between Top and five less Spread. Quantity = 4.966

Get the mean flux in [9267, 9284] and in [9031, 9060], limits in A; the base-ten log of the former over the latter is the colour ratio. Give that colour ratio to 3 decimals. -0.014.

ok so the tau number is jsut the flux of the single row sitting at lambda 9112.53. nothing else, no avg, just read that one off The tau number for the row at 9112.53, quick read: 0.716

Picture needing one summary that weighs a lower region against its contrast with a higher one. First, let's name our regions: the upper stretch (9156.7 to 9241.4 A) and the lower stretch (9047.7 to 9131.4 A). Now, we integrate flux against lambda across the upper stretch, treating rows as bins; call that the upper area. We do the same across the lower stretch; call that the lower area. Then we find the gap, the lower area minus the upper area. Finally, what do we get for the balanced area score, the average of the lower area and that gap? 30.9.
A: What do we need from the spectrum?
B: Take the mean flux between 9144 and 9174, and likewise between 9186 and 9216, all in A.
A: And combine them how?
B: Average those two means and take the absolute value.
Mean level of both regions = 0.714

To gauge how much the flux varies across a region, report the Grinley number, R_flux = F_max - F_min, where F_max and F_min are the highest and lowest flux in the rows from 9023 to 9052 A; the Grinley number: 0.029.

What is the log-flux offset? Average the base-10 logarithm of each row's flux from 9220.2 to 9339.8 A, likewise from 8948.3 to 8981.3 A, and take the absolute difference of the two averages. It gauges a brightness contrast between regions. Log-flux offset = 0.0237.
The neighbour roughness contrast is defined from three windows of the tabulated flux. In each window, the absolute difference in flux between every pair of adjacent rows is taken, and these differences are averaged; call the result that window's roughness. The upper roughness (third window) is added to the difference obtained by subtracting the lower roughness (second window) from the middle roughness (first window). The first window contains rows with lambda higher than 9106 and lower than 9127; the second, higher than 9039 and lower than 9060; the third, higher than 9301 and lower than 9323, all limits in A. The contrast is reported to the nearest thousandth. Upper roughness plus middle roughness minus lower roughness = 0.013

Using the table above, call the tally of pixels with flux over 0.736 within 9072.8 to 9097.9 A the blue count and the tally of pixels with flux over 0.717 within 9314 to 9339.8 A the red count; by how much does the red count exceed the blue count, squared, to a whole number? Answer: 0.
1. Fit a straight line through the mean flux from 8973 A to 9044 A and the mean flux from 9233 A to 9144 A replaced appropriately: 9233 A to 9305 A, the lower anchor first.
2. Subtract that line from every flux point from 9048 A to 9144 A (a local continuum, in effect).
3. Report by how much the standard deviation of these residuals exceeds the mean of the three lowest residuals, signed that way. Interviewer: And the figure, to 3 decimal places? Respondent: 0.037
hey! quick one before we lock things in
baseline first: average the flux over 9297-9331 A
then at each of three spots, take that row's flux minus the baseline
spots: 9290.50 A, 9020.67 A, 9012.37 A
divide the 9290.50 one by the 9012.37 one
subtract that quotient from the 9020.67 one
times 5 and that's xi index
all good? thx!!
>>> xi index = -13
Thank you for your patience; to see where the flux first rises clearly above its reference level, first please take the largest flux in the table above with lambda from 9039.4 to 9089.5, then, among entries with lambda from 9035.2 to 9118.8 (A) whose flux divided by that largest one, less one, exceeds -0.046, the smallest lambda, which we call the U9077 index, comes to 9037.31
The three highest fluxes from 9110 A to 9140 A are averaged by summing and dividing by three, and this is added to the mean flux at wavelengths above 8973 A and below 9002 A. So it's 1.48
